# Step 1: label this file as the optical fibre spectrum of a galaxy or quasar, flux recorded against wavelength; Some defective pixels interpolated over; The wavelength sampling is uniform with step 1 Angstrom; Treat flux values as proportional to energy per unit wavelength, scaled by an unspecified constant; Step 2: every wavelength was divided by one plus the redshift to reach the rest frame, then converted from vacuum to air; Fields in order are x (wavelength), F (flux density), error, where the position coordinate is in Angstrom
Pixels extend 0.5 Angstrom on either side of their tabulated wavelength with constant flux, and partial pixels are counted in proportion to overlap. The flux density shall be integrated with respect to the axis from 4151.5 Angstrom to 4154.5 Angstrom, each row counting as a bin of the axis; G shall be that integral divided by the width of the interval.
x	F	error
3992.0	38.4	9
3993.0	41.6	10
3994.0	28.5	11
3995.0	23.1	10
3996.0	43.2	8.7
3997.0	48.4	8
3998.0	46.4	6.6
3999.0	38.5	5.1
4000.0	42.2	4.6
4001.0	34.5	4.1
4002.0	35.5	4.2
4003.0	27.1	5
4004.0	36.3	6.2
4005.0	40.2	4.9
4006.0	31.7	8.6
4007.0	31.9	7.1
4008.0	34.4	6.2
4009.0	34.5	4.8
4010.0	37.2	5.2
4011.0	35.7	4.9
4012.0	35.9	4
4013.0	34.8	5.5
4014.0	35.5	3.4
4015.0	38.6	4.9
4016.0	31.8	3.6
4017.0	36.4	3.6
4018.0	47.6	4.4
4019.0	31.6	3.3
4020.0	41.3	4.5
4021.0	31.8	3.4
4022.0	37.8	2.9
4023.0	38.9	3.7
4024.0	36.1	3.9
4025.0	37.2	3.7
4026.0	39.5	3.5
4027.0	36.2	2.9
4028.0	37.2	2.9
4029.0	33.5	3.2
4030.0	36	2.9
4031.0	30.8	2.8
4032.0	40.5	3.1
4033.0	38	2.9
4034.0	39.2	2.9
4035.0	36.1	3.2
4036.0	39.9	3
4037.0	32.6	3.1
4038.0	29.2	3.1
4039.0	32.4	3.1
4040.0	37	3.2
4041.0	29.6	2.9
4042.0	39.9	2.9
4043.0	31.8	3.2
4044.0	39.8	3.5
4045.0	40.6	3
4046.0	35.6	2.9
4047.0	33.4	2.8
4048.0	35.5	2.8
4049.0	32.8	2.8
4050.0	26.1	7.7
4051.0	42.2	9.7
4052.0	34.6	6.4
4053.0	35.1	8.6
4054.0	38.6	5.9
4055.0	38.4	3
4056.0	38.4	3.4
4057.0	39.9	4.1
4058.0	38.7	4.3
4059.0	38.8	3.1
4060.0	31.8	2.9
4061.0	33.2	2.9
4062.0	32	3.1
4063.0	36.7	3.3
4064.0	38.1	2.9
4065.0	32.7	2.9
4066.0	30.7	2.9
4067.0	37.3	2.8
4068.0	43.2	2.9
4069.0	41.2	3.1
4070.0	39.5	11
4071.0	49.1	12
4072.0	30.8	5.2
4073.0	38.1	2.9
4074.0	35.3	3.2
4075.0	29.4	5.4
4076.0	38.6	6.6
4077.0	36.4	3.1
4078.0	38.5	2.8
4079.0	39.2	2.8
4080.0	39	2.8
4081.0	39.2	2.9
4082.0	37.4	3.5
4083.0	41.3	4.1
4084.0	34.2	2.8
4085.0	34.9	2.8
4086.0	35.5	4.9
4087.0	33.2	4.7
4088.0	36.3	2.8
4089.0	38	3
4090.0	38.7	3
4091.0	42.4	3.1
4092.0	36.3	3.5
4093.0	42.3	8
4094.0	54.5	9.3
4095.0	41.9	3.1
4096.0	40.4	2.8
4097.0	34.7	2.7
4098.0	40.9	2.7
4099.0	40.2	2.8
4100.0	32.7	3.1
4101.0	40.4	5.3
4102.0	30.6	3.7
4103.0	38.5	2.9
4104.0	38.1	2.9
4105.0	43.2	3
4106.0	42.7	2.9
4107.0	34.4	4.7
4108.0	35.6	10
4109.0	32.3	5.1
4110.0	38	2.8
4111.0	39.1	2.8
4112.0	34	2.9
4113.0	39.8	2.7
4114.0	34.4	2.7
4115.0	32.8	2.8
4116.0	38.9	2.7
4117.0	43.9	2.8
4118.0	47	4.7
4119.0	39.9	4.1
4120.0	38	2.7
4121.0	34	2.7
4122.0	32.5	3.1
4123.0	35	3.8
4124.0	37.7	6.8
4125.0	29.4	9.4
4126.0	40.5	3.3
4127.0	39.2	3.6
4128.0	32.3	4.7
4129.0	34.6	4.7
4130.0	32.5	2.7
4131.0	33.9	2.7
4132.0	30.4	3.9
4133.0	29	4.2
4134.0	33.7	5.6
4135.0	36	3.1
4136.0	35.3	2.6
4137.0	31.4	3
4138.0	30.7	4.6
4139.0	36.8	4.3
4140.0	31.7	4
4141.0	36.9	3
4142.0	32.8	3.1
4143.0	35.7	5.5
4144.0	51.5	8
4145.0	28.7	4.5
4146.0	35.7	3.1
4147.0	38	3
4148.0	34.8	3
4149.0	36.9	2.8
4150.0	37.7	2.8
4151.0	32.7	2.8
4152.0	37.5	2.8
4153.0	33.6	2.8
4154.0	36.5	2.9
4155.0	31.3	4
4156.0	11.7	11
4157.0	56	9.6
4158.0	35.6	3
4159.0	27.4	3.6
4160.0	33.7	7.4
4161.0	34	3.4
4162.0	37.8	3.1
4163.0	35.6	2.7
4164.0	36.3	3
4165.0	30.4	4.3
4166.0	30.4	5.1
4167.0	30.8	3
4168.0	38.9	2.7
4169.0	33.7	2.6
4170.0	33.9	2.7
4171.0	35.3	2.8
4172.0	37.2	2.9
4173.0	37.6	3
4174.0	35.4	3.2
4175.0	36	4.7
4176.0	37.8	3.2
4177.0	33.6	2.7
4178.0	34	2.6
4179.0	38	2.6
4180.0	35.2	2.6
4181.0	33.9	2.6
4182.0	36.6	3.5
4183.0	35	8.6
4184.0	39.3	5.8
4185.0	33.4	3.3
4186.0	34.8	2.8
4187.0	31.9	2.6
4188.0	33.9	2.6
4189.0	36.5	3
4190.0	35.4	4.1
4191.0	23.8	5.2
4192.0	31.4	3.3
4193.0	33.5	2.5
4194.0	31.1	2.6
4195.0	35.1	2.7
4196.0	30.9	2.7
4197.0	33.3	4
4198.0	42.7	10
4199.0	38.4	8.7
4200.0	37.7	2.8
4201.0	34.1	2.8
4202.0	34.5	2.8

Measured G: 35.9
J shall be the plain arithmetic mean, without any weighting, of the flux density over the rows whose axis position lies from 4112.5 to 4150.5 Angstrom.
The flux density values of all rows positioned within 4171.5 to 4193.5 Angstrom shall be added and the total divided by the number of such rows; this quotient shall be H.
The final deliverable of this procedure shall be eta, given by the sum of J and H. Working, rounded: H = 34.7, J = 35.8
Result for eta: 70.5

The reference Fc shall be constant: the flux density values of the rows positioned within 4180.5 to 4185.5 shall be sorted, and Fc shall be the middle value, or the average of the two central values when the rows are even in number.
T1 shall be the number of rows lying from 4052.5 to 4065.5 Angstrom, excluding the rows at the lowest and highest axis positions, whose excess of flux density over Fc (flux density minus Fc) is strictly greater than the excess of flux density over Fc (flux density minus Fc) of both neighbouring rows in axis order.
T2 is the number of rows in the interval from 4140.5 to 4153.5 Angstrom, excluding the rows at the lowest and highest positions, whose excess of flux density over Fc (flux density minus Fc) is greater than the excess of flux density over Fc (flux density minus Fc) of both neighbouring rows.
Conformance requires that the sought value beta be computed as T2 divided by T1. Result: 0.80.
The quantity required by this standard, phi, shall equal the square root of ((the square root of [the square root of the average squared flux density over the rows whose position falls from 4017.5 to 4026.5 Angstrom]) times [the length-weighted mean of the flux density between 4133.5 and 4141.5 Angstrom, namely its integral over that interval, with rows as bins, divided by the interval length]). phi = 14.5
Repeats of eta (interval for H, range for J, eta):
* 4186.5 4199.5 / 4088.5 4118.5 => 72.6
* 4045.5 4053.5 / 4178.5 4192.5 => 68.6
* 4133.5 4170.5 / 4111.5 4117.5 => 72.0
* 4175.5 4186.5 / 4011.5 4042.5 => 71.8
